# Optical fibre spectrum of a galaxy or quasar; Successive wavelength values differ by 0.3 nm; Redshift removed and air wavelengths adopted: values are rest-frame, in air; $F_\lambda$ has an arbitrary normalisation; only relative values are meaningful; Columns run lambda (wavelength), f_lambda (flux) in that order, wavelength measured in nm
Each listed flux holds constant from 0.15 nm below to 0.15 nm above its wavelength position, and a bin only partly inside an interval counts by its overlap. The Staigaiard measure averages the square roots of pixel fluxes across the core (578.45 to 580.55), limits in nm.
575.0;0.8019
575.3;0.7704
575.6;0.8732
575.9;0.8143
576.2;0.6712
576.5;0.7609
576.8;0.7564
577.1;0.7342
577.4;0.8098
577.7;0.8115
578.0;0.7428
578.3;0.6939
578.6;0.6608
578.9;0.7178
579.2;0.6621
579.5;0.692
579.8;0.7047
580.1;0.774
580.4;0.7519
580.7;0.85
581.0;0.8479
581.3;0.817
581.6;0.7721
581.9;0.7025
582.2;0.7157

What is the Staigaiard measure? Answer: 0.842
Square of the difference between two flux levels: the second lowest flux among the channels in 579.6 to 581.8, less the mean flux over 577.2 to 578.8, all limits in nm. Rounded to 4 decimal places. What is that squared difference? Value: 0.0001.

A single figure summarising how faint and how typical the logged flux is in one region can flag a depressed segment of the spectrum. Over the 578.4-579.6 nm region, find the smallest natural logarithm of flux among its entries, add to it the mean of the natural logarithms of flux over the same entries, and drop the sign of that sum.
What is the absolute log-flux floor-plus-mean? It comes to 0.796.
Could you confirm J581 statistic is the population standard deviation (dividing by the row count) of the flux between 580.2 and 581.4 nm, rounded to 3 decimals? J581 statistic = 0.040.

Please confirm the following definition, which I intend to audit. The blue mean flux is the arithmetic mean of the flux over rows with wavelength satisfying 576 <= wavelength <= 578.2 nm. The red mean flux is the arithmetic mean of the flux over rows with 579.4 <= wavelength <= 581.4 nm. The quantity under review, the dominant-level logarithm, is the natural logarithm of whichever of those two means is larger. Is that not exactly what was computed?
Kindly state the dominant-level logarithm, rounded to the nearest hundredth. -0.25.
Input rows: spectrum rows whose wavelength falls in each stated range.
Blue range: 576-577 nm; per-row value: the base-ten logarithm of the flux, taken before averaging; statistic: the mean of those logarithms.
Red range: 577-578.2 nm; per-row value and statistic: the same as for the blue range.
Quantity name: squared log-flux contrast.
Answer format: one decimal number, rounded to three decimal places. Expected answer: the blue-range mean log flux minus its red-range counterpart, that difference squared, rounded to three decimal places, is 0.001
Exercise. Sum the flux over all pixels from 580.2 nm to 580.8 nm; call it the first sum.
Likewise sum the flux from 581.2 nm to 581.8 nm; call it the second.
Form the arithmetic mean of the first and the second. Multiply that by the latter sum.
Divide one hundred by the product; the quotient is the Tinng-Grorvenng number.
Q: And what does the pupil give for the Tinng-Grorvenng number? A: 39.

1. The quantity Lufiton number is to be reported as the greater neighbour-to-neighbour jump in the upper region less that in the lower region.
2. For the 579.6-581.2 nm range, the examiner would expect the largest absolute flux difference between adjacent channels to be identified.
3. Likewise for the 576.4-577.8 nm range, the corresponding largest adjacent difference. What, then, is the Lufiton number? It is 0.02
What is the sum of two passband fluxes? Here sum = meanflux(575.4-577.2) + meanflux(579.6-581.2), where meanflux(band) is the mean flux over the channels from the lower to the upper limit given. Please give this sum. 1.55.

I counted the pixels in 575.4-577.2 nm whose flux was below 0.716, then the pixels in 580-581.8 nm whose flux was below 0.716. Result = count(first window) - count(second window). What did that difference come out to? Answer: 1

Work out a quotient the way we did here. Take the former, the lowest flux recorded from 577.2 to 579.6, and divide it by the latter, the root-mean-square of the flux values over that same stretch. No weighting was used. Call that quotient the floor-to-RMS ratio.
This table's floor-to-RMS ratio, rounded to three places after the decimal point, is 0.910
